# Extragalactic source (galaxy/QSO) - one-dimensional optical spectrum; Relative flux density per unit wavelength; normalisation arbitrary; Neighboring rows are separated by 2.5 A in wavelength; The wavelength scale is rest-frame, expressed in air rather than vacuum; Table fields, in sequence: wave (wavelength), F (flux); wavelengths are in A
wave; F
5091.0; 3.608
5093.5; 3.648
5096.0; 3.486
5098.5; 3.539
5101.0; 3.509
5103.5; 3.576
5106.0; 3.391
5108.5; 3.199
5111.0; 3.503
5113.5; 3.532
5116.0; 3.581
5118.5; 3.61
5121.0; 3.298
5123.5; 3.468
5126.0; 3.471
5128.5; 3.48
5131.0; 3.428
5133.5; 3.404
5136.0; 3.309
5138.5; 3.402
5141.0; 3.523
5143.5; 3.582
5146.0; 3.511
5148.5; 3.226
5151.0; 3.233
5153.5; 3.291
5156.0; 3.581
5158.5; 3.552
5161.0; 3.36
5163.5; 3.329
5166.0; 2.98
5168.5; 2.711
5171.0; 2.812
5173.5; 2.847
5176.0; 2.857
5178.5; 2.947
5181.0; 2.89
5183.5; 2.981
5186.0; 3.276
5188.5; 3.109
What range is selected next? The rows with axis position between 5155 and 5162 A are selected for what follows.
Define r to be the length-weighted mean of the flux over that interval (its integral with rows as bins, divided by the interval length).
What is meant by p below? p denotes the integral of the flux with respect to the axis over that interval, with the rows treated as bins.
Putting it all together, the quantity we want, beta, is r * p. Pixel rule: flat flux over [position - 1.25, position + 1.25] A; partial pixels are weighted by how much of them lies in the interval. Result 86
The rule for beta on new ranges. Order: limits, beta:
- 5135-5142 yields 81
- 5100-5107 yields 86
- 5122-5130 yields 96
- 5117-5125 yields 96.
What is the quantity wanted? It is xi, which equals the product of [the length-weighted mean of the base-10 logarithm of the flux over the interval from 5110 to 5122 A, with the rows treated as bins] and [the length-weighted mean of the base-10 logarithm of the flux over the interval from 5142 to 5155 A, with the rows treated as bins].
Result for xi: 0.288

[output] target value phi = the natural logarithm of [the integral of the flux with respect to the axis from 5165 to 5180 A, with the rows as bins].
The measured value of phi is 3.76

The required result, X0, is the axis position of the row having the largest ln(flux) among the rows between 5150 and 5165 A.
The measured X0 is 5156.0 A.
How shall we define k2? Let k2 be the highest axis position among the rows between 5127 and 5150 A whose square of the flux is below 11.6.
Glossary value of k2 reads 5148.5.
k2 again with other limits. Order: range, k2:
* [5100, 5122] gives 5121.0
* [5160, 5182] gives 5181.0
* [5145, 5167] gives 5166.0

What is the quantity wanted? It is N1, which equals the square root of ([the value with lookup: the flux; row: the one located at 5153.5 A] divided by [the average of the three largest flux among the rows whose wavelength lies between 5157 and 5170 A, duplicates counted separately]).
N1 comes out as 0.982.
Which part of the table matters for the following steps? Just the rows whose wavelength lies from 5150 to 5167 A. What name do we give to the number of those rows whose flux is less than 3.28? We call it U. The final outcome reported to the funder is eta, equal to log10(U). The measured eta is 0.30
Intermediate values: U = 2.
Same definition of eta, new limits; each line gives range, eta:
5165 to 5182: 0.85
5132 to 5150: 0.00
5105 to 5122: 0.00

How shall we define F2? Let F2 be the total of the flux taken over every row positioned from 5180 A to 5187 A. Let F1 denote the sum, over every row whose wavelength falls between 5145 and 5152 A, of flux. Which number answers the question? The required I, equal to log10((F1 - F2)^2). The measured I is -0.2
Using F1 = 10.0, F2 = 9.1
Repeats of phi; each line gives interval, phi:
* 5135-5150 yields 3.94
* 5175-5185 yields 3.38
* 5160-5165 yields 2.81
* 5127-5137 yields 3.53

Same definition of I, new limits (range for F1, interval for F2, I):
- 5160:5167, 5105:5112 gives -0.7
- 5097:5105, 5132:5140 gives -0.6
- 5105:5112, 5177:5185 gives 0.2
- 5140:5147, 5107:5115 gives -0.8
